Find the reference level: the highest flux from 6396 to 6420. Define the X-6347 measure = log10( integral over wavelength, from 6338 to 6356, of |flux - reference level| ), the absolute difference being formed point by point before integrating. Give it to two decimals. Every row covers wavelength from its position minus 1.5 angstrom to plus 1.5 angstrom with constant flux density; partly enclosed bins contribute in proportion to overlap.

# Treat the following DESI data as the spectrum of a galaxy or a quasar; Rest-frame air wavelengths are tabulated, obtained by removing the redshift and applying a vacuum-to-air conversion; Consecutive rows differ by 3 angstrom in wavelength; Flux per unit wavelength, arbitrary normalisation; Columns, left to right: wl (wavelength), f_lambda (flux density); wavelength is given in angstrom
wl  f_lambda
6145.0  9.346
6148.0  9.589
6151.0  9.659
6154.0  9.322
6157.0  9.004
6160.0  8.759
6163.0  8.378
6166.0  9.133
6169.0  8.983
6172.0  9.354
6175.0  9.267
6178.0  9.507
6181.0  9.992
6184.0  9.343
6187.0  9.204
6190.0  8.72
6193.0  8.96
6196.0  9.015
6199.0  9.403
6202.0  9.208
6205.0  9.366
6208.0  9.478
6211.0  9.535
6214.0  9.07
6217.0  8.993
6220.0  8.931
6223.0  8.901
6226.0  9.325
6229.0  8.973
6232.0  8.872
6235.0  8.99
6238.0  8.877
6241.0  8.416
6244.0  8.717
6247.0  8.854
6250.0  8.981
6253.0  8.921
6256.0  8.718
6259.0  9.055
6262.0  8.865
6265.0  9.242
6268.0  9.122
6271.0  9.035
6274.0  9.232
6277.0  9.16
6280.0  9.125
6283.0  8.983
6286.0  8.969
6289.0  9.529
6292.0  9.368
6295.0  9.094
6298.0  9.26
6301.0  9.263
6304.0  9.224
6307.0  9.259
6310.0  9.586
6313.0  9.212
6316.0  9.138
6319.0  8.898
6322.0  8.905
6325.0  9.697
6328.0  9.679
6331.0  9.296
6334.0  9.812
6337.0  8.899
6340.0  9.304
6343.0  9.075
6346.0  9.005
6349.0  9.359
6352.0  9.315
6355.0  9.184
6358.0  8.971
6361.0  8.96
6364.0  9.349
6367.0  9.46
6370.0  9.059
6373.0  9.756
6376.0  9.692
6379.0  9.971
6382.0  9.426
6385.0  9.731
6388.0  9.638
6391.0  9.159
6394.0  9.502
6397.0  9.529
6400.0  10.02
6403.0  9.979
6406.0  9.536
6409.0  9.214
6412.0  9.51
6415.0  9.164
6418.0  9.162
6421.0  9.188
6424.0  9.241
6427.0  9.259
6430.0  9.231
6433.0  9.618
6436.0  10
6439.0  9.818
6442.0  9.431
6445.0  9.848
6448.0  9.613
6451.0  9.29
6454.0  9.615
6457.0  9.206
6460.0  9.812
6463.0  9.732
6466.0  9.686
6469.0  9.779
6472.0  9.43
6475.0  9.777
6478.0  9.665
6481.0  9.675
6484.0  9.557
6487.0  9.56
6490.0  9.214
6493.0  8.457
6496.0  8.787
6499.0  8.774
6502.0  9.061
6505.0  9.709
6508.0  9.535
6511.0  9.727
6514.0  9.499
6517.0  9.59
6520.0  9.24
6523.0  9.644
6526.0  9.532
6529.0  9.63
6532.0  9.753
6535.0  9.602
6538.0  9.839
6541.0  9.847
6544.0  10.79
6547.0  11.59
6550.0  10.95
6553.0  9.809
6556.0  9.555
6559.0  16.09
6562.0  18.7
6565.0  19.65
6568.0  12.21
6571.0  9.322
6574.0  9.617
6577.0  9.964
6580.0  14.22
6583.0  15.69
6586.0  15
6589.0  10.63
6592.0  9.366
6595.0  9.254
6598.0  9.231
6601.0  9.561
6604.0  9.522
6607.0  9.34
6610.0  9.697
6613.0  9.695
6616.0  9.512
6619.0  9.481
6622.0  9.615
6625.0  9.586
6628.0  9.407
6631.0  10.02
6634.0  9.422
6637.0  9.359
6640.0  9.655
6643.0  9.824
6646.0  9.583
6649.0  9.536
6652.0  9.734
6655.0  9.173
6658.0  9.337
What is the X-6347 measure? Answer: 1.17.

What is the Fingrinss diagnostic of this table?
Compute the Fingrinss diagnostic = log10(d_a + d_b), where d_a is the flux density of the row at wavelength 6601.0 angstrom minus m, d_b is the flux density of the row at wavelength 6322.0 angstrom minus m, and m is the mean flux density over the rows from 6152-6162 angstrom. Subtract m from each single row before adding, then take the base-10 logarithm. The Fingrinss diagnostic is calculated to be -0.39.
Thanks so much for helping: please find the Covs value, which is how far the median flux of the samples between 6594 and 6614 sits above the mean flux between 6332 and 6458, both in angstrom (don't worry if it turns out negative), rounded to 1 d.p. 0.1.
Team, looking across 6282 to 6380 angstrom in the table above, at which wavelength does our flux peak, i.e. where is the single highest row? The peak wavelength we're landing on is 6379.0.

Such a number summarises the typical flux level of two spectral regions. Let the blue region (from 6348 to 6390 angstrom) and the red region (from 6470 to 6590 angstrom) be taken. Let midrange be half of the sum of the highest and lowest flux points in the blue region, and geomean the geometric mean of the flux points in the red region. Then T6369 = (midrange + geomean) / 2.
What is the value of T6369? 10.0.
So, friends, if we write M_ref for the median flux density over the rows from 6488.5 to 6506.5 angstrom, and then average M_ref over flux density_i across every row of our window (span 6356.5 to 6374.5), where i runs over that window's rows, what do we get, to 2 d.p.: 0.96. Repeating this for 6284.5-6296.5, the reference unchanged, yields 0.97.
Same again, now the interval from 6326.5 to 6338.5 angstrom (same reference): 0.95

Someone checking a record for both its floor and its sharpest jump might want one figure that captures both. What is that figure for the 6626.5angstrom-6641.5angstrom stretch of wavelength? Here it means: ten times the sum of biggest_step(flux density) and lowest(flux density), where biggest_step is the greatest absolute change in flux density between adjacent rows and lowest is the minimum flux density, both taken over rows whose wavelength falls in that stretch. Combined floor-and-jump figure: 99.7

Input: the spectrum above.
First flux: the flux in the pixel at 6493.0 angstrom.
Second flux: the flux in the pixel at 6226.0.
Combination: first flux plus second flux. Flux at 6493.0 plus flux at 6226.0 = 17.8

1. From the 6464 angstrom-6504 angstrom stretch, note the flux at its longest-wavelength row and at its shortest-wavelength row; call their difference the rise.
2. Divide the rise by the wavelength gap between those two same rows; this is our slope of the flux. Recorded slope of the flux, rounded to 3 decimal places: -0.017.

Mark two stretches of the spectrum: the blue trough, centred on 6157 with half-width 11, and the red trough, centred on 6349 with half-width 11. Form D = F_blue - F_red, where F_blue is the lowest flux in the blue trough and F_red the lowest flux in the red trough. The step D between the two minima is -0.6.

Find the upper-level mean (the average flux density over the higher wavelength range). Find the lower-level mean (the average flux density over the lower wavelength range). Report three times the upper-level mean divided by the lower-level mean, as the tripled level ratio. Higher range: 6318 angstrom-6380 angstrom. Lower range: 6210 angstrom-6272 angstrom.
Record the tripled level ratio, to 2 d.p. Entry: 3.12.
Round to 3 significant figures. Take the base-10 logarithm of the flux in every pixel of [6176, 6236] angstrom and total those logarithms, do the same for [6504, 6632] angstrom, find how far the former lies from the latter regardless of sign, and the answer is 24.7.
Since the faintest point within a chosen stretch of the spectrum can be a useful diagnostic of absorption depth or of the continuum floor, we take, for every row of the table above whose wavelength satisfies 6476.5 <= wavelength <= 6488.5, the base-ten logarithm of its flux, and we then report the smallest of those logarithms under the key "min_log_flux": 0.980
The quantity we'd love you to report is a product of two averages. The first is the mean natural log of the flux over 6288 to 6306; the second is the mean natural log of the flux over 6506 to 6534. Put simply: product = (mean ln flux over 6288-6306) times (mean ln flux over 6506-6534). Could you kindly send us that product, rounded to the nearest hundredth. 5.03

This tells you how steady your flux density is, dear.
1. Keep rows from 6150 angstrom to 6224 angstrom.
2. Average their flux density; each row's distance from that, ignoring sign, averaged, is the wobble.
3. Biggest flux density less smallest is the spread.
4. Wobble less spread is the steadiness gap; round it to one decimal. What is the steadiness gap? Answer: -1.3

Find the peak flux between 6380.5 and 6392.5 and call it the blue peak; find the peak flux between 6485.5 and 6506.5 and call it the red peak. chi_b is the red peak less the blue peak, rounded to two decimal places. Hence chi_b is -0.02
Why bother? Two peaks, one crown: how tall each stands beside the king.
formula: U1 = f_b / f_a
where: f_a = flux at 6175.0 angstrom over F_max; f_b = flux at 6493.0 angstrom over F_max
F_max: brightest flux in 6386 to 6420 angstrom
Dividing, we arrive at 0.91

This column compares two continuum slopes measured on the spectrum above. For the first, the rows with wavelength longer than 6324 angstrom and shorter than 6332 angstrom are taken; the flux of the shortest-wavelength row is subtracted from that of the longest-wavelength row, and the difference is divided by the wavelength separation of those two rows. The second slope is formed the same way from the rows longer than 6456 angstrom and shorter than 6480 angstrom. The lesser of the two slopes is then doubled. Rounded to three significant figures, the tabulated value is -0.134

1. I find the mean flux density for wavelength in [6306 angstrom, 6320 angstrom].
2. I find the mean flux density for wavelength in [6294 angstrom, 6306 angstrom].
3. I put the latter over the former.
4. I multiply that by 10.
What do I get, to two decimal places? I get 9.99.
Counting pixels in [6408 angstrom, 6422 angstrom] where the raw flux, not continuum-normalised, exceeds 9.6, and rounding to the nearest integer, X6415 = 0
